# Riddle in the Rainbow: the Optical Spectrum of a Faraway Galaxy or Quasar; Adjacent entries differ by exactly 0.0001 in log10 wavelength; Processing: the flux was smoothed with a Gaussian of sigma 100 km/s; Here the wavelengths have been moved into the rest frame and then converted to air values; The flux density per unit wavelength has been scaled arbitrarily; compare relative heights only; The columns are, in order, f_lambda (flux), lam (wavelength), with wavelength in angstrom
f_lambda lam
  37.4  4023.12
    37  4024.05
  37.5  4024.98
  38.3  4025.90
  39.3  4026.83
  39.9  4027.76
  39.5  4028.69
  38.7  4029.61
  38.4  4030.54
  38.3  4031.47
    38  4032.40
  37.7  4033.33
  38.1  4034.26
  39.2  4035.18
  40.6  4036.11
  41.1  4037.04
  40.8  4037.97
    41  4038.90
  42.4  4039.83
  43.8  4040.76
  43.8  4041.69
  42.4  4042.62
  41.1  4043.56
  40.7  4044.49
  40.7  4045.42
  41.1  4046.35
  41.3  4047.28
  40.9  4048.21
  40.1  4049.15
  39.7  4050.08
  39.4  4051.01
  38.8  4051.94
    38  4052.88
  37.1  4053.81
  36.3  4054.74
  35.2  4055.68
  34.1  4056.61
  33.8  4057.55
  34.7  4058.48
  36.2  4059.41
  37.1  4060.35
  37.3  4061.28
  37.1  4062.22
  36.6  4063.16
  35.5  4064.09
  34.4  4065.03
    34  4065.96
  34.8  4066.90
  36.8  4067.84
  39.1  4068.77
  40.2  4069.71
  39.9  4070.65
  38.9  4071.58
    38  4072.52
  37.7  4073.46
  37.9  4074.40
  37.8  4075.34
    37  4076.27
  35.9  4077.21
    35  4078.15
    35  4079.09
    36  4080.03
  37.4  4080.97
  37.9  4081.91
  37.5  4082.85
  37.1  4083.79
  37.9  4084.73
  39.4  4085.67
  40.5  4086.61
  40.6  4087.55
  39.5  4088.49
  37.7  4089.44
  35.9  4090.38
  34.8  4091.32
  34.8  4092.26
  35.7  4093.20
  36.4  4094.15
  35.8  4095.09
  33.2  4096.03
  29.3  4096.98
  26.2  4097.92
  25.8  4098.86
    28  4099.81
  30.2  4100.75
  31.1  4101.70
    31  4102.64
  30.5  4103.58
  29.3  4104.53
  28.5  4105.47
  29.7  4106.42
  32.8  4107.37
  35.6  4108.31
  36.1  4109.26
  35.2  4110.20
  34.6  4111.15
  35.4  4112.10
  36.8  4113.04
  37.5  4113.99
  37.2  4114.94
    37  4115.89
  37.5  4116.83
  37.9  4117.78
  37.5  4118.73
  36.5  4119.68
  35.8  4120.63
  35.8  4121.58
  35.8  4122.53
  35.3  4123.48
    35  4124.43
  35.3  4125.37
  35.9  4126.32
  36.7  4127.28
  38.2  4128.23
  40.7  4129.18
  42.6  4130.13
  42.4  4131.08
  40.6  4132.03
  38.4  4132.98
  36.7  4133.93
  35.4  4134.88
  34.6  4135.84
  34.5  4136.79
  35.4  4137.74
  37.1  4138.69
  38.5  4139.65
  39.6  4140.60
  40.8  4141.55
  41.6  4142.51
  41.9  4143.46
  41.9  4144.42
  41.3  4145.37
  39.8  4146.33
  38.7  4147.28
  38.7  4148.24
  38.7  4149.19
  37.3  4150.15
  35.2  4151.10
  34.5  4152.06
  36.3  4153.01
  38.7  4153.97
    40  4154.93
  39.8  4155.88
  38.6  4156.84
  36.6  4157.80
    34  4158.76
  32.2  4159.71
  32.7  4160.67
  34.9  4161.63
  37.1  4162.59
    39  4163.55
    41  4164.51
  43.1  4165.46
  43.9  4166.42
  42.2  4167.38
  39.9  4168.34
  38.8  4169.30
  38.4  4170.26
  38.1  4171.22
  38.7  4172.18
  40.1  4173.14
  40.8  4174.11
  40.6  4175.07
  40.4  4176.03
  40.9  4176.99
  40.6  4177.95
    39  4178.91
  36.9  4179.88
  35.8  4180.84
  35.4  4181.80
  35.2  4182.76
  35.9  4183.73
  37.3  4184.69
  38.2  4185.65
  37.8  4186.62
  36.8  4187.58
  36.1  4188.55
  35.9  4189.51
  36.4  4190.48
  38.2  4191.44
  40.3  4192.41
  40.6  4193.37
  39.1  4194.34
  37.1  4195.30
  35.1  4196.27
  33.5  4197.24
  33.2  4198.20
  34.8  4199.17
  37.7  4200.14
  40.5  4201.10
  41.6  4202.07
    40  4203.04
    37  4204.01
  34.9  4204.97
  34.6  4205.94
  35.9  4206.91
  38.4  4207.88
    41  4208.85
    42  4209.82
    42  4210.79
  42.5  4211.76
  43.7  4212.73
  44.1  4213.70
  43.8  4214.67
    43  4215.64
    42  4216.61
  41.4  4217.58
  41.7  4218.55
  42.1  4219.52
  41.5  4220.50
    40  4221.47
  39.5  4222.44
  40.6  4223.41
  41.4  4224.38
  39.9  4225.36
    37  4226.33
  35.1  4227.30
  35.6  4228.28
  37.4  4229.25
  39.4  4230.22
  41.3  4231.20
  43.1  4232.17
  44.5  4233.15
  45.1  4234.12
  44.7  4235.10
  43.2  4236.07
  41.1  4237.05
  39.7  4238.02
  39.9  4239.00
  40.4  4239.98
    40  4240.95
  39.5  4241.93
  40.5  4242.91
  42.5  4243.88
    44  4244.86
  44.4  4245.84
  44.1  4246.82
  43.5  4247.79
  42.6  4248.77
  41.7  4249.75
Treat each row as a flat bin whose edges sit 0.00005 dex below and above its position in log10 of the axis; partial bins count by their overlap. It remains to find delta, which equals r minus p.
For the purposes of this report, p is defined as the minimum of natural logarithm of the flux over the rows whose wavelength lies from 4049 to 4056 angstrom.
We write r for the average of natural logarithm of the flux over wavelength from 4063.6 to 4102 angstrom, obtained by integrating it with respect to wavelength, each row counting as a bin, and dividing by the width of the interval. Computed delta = 0.011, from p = 3.56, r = 3.57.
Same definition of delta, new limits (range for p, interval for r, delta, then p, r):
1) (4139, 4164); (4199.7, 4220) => 0.228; 3.47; 3.70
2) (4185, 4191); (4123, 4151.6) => 0.062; 3.58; 3.64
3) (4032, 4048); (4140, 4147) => 0.082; 3.63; 3.71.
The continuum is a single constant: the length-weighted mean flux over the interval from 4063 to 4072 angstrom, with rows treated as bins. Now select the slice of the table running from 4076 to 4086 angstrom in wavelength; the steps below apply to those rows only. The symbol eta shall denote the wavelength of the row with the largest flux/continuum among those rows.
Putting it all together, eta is 4085.67 angstrom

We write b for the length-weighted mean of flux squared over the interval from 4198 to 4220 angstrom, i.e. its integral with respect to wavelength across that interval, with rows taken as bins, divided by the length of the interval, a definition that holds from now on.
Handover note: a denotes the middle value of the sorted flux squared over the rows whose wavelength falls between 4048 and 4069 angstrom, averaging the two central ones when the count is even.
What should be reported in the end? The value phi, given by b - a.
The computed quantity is 256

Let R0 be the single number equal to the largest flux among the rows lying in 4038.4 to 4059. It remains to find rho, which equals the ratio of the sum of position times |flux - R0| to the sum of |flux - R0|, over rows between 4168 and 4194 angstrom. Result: 4181.8 angstrom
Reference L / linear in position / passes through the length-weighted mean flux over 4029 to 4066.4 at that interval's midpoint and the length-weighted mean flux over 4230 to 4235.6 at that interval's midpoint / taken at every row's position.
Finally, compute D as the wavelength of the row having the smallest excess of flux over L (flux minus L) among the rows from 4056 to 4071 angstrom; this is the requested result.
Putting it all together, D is 4065.96 angstrom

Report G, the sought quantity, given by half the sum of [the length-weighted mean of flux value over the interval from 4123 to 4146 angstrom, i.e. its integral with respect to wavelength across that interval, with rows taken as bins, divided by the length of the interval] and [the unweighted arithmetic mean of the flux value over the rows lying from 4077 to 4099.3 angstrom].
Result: 37.0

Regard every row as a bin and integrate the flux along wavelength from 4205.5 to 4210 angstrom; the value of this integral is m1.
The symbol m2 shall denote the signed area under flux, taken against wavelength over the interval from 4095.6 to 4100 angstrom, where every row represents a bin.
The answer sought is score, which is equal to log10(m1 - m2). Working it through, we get 1.7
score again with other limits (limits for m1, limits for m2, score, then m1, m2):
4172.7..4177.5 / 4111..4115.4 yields 1.5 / 195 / 160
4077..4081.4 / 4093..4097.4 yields 0.9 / 158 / 149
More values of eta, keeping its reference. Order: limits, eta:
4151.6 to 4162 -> 4154.93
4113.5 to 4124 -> 4117.78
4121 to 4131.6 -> 4130.13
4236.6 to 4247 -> 4245.84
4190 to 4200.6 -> 4193.37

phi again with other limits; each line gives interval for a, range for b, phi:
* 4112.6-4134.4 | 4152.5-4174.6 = 120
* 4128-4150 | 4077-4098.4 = -187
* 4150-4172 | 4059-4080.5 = -112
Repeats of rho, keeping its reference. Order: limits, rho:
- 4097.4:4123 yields 4107.9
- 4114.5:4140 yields 4127.1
